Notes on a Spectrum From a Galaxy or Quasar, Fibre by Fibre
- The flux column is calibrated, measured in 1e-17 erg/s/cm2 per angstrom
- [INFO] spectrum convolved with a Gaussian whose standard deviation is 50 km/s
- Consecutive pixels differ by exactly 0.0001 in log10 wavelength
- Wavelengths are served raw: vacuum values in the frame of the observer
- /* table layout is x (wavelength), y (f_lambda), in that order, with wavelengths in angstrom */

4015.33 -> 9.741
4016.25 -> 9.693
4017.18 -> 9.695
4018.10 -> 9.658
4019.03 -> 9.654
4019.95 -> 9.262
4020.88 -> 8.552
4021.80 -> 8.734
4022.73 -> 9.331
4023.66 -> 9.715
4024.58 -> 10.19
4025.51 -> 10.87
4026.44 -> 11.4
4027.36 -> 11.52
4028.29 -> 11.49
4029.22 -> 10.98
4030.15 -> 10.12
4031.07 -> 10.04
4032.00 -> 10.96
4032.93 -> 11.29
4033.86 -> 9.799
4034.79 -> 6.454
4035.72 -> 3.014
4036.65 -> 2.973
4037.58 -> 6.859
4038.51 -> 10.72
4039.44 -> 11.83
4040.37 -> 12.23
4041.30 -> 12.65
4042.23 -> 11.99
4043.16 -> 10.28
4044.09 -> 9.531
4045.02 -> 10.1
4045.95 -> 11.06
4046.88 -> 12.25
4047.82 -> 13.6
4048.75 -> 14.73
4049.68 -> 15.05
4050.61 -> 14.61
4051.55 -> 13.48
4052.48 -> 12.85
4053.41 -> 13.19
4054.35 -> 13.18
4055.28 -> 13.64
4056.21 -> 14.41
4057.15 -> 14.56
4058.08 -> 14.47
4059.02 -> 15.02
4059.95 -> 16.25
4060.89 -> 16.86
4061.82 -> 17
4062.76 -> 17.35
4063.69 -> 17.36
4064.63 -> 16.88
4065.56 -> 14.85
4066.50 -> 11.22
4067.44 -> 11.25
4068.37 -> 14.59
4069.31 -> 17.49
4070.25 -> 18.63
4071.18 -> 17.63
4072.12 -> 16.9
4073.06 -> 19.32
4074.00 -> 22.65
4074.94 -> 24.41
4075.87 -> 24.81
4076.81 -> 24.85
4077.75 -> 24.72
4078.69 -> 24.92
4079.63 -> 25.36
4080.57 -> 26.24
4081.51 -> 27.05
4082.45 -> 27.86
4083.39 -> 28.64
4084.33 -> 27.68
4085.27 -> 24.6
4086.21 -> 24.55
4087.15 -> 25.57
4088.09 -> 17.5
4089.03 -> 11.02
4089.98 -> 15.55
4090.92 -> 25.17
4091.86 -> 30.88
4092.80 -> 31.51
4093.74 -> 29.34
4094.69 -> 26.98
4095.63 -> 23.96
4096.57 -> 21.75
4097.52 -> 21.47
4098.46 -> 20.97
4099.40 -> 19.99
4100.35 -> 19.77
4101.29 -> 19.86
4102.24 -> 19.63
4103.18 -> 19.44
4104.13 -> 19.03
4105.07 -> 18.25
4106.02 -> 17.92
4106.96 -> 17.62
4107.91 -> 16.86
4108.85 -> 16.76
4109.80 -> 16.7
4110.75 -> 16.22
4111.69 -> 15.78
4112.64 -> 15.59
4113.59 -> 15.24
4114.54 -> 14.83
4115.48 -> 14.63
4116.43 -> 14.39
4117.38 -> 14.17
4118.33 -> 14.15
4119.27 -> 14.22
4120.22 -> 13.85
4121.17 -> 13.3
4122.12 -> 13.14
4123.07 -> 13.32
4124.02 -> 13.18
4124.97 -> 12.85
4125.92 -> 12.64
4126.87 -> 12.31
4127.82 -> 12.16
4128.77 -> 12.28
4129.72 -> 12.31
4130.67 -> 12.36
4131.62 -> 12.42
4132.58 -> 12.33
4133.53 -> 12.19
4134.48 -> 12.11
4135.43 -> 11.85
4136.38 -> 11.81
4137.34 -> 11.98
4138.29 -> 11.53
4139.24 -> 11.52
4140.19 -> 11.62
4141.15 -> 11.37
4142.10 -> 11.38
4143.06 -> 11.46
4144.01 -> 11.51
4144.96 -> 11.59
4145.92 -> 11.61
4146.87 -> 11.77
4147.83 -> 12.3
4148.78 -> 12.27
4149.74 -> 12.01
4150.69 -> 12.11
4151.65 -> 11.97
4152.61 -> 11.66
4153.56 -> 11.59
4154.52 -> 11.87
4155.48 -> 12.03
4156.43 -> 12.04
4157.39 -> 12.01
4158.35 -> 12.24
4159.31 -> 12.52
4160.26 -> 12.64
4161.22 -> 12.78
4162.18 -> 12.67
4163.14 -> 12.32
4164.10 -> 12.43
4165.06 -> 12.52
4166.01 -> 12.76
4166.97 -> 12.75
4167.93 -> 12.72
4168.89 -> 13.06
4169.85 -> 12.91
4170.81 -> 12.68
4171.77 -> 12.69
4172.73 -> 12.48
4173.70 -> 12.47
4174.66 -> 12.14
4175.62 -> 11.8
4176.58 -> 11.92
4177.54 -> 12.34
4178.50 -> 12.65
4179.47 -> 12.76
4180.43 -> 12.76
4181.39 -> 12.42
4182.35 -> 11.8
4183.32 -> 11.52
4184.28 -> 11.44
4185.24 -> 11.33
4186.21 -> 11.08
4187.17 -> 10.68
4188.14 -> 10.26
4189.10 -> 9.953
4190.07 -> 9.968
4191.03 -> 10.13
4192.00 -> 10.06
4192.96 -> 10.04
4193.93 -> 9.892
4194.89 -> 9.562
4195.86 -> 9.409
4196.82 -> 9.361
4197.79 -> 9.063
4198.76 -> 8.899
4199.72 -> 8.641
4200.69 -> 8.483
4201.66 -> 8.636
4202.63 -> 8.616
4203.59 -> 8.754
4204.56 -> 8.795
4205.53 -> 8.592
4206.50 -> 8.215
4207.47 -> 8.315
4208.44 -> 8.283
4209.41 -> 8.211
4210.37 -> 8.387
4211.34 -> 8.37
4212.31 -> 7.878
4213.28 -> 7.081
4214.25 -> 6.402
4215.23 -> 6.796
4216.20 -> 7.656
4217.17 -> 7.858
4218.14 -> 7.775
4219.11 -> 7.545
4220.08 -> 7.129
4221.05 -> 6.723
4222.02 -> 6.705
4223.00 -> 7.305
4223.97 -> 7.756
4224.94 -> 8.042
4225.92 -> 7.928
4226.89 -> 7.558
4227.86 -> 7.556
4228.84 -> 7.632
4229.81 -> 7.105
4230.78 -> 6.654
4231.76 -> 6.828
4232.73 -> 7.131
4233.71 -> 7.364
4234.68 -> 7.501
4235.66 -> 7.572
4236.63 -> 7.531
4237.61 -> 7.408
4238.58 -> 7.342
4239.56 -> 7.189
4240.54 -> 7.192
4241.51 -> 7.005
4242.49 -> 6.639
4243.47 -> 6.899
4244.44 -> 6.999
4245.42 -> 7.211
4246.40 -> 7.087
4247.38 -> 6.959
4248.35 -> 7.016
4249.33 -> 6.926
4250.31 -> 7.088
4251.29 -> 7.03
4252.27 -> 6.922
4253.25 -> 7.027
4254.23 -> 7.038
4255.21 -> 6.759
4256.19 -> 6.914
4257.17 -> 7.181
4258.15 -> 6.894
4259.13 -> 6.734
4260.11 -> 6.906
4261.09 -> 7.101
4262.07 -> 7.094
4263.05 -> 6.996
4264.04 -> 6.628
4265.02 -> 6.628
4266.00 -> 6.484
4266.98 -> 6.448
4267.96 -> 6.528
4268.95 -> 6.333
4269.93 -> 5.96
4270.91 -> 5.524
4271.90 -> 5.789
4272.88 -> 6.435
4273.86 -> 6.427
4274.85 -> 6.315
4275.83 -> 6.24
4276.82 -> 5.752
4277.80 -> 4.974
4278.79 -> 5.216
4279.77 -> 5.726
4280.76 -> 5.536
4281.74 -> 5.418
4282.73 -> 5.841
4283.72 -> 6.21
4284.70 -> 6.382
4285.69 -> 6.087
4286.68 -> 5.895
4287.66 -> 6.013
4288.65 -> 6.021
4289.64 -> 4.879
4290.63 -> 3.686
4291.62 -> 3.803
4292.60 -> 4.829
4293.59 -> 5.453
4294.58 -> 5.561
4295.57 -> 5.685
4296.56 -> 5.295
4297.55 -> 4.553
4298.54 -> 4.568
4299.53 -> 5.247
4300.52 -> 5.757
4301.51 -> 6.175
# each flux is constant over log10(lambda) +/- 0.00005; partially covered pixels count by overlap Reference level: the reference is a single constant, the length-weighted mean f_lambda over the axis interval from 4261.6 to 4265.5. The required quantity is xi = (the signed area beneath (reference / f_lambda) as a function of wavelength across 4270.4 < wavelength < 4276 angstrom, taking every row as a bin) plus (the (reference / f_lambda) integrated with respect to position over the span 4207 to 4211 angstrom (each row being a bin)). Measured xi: 9.6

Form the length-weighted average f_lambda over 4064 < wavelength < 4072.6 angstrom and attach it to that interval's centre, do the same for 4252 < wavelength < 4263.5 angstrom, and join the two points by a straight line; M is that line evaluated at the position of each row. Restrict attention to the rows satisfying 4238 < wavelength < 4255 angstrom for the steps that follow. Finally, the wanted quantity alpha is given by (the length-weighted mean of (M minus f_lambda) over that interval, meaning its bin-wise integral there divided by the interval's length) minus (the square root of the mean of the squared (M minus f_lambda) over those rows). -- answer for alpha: -0.06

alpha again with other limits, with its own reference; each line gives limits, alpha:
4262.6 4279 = -0.24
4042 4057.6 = -0.47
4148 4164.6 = -1.45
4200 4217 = -0.13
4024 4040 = -0.47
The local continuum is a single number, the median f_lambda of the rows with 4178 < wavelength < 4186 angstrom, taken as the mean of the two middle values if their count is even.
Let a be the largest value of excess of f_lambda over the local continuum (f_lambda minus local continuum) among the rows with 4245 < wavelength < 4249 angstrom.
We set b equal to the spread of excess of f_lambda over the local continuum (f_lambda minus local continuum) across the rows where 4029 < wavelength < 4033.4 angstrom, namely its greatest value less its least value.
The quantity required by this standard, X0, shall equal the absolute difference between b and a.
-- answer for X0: 6.1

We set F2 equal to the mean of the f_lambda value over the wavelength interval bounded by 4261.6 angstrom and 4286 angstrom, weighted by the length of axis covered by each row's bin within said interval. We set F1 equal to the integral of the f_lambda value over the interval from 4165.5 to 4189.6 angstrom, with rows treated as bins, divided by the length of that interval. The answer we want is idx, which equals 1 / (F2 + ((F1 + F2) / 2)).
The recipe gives 0.066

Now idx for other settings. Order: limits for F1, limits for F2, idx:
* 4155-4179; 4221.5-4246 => 0.058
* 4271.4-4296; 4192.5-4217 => 0.064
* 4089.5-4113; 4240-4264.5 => 0.048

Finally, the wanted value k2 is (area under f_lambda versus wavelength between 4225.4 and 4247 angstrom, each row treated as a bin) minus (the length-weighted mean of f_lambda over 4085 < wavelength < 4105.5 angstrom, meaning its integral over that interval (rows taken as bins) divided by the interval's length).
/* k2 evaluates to 134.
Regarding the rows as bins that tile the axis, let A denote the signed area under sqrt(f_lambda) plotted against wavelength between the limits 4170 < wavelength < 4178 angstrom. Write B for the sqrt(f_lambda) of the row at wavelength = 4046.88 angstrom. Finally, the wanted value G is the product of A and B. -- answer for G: 98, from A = 28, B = 3.50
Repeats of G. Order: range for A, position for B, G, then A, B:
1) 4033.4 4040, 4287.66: 43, 17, 2.45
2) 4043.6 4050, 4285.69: 55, 22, 2.47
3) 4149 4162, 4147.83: 159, 45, 3.51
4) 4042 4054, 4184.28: 143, 42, 3.38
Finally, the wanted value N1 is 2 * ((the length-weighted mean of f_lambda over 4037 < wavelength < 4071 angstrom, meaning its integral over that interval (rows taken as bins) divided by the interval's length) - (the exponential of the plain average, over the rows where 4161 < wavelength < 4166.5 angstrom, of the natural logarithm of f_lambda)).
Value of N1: 2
